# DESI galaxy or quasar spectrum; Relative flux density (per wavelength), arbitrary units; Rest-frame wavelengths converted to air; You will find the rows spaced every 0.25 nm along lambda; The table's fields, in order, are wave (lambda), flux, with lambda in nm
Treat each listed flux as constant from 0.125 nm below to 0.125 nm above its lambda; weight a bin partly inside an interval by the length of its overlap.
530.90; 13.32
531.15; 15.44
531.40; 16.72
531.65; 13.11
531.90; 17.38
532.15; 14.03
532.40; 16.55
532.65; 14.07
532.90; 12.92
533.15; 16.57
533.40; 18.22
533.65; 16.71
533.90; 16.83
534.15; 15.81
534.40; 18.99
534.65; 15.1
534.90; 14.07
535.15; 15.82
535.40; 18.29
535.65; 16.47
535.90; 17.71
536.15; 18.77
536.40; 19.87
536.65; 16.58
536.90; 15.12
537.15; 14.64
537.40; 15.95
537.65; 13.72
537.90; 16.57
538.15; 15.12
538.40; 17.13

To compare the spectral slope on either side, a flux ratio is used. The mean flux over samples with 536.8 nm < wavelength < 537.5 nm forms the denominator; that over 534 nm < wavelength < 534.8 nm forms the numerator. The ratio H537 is 1.09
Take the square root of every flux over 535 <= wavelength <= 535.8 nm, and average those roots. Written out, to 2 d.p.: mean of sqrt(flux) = 4.10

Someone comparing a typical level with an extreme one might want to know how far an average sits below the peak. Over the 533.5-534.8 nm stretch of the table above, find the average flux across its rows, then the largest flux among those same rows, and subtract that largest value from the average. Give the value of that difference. -2.3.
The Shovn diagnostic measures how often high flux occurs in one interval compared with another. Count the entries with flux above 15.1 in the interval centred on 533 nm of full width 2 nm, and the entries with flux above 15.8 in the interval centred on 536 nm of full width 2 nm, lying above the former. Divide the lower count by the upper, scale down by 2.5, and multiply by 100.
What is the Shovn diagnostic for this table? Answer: 29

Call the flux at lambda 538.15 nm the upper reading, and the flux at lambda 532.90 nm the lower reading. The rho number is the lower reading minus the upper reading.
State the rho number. -2.2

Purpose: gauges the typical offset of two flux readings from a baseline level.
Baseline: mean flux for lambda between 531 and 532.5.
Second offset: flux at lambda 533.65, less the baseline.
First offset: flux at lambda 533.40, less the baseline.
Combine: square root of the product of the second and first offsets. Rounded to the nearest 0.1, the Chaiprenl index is 1.8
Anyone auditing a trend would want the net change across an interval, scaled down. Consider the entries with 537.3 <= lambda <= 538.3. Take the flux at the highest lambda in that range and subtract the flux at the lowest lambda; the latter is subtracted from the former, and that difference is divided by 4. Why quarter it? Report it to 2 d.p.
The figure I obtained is -0.21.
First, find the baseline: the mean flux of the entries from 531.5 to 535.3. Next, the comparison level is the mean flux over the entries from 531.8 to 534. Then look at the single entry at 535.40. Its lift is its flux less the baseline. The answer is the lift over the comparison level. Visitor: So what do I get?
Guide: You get 0.16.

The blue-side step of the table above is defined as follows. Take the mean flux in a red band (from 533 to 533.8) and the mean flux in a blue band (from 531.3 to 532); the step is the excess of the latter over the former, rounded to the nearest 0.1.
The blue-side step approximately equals -1.4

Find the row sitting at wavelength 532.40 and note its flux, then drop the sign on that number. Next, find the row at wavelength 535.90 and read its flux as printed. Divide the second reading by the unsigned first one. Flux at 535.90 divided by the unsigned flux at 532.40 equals 1.07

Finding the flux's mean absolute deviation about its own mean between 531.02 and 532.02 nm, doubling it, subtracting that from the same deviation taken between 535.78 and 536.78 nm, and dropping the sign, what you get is 1.7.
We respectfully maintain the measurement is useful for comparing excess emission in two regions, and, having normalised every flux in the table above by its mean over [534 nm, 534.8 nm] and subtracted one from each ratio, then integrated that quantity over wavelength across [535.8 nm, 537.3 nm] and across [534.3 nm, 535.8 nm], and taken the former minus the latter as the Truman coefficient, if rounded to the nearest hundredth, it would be 0.06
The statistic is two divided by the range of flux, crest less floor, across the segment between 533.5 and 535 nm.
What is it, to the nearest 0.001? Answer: 0.407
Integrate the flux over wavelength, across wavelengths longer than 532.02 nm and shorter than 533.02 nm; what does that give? 14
